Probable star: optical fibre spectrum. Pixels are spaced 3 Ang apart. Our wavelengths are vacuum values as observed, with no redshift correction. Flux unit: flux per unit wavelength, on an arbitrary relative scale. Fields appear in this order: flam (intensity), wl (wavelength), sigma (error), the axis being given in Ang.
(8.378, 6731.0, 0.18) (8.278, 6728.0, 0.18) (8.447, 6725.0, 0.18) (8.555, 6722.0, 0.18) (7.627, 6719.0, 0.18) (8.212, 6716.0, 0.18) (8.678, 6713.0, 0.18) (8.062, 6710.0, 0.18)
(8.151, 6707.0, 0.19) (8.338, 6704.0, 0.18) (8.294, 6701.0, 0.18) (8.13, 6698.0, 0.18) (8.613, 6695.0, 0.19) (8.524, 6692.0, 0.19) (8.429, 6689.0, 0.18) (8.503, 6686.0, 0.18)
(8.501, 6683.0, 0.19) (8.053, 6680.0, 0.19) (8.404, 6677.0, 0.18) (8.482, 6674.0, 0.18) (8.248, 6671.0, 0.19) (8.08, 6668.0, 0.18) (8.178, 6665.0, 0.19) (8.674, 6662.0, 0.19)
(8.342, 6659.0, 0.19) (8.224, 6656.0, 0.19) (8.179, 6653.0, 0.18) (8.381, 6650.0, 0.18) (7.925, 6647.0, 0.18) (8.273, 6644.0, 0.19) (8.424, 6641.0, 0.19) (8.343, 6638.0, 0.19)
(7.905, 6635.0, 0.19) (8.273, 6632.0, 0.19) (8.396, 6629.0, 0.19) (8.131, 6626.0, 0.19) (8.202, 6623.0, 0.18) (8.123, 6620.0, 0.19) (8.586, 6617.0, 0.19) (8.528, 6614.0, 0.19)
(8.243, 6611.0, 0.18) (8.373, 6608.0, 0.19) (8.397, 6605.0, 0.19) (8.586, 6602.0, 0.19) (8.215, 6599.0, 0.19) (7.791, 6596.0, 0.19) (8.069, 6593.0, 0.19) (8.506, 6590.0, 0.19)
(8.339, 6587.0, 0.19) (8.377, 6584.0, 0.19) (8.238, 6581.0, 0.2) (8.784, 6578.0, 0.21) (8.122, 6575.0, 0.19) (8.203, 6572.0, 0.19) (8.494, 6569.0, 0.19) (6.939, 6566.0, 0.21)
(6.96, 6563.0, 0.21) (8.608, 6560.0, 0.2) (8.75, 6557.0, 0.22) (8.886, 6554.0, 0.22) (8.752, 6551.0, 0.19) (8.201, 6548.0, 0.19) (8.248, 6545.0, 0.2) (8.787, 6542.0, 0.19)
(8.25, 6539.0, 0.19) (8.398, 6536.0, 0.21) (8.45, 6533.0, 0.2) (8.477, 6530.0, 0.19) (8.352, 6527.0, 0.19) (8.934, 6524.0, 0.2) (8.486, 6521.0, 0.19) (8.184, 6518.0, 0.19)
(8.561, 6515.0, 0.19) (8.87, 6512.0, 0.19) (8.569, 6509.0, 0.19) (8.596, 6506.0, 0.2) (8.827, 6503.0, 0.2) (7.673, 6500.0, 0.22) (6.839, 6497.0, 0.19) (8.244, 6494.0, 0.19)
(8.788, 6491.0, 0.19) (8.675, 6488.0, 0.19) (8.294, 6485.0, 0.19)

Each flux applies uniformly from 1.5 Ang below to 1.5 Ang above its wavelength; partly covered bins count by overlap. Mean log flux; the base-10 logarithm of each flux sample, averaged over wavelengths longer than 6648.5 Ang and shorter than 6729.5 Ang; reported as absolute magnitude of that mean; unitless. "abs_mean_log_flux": 0.920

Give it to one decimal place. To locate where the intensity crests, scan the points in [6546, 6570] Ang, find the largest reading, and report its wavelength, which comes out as 6554.0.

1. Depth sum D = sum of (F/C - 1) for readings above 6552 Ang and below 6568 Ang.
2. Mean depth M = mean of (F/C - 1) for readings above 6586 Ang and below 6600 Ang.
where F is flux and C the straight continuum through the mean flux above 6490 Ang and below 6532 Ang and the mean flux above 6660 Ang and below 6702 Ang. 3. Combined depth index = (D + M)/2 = -0.12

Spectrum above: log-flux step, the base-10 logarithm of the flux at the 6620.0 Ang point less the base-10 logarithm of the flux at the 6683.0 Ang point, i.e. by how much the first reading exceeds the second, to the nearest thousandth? -0.020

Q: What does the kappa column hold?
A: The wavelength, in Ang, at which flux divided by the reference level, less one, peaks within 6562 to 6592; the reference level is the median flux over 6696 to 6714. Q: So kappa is 6578.0 Ang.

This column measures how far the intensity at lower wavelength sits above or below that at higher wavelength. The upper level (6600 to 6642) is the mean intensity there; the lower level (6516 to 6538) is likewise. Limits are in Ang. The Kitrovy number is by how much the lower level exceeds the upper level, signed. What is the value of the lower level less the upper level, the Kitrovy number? 0.15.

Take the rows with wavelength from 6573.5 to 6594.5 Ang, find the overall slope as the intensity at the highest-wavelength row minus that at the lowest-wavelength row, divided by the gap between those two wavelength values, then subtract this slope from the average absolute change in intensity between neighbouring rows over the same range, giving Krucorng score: 0.33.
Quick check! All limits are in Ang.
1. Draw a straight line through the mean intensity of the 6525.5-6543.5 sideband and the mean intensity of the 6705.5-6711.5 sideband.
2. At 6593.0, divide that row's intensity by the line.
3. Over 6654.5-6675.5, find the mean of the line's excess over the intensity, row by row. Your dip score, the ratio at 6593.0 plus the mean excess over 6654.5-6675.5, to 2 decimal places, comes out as 0.84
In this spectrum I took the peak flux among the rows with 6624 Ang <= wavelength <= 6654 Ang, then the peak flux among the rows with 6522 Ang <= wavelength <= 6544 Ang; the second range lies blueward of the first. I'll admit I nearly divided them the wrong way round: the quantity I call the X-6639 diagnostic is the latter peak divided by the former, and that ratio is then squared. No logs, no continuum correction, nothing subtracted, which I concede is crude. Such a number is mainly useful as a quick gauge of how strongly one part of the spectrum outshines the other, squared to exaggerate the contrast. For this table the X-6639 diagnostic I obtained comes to 1.12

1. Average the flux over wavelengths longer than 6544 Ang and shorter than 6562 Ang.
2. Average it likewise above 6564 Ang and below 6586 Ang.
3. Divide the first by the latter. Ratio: 1.05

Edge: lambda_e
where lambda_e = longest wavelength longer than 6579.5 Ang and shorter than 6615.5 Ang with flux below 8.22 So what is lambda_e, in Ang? 6599.0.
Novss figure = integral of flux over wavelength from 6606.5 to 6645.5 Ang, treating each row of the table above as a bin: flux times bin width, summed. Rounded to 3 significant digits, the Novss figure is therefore 323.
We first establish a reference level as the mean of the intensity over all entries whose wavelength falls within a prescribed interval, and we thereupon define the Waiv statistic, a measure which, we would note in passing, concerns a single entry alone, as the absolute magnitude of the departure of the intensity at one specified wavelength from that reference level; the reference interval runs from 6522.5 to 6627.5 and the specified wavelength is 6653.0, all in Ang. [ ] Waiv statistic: 0.14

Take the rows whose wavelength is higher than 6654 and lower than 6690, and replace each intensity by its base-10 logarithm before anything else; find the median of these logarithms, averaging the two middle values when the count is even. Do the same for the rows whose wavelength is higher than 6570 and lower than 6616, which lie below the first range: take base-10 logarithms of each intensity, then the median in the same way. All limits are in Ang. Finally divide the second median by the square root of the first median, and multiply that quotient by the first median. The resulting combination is 0.885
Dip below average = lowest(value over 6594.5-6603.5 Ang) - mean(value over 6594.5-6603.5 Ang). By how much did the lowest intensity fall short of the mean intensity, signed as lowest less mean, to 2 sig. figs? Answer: -0.41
